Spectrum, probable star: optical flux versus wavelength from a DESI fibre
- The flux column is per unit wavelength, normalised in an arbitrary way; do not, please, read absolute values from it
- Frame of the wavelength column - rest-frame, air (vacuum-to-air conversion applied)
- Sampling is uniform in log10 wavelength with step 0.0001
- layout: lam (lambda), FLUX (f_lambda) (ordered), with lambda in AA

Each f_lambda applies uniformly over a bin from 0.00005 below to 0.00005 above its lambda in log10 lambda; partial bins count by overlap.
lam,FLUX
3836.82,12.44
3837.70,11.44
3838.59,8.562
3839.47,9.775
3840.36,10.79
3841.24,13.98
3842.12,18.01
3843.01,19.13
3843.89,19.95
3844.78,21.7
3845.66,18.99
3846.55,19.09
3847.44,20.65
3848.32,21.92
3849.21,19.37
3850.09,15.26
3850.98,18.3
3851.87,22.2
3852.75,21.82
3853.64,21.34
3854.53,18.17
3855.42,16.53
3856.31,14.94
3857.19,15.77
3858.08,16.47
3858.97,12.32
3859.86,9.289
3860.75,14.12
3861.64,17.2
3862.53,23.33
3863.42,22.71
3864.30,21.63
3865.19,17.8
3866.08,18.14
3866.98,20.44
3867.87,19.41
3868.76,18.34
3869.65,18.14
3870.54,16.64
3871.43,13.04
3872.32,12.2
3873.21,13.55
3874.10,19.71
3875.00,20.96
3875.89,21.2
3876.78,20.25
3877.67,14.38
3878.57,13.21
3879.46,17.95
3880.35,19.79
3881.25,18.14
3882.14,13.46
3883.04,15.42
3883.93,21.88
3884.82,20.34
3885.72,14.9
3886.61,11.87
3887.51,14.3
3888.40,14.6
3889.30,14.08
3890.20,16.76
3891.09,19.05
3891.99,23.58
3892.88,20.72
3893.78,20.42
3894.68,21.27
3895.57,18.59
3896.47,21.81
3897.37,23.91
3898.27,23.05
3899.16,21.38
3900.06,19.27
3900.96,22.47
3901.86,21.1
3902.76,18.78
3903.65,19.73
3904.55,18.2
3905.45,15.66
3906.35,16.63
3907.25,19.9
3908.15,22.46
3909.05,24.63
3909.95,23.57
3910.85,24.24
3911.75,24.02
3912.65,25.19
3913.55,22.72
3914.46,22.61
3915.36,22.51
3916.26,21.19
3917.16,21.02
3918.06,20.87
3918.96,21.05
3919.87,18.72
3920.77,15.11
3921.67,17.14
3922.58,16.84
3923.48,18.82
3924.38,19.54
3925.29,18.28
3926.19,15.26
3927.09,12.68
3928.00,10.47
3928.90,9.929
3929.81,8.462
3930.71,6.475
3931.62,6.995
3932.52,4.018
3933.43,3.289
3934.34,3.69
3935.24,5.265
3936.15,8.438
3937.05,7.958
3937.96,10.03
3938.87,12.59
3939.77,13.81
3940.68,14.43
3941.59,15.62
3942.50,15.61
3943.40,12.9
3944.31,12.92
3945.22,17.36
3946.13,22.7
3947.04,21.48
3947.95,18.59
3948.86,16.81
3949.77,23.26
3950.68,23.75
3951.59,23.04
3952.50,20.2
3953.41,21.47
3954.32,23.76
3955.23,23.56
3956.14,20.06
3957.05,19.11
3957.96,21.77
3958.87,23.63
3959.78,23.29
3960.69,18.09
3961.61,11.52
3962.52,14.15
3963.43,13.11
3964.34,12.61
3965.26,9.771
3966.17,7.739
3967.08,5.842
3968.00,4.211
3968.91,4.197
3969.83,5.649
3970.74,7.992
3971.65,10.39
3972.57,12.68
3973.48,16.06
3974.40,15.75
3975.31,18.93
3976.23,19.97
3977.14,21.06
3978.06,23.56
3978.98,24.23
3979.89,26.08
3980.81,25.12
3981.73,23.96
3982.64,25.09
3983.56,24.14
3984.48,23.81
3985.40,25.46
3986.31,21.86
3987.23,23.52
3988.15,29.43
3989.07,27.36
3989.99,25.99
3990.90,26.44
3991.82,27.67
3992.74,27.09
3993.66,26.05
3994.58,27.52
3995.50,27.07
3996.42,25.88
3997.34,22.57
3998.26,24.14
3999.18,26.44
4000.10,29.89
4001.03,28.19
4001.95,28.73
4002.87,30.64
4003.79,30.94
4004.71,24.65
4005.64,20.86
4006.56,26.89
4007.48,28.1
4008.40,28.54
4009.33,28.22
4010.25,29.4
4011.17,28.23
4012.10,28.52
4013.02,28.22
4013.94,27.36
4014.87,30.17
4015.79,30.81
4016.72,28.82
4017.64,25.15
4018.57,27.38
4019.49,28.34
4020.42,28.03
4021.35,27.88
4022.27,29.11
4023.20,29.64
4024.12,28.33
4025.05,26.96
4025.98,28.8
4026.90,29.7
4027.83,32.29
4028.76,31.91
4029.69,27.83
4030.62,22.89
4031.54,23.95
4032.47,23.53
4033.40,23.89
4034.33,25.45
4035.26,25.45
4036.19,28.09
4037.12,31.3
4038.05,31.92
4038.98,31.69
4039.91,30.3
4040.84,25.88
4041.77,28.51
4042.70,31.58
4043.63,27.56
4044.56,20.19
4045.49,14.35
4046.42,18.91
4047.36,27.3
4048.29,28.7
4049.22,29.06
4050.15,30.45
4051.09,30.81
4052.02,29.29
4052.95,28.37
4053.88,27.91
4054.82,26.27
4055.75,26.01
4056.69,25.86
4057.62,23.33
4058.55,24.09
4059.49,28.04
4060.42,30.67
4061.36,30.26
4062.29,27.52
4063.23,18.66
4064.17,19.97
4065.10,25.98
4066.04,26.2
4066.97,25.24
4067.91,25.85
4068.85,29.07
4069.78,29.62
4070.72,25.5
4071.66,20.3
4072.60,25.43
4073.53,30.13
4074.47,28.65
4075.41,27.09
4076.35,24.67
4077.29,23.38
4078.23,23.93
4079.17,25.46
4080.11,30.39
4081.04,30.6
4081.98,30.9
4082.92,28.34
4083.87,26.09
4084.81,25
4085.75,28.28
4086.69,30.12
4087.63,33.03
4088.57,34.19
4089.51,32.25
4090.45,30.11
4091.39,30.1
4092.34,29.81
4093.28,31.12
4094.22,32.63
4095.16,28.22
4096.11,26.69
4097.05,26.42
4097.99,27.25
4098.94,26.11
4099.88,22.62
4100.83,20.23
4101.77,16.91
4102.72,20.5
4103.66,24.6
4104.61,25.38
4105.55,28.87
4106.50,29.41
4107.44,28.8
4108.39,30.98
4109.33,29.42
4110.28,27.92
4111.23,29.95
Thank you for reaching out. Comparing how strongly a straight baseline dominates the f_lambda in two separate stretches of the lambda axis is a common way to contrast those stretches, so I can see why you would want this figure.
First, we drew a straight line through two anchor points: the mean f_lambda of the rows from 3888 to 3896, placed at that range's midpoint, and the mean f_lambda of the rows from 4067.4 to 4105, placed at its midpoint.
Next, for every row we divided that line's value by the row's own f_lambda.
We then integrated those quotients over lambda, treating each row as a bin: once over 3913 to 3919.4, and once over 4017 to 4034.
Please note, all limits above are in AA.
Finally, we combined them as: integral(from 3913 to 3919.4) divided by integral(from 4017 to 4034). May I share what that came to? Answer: 0.38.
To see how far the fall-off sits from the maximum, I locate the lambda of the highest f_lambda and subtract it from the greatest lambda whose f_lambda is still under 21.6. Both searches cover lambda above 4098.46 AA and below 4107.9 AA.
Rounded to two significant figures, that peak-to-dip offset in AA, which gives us -3.8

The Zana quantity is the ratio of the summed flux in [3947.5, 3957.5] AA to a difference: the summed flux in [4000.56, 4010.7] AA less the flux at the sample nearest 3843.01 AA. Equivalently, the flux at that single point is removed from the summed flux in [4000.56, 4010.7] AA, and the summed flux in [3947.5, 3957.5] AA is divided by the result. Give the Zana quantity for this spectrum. 0.82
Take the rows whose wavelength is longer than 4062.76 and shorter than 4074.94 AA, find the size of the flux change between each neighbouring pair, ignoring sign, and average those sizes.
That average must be 2.79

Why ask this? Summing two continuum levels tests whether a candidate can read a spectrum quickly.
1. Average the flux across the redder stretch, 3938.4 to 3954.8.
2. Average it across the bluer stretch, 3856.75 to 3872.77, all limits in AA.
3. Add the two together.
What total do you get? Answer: 35.4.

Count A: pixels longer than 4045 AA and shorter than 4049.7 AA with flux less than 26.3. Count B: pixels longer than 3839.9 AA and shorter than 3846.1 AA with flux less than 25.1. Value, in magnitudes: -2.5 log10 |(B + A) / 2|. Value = -1.6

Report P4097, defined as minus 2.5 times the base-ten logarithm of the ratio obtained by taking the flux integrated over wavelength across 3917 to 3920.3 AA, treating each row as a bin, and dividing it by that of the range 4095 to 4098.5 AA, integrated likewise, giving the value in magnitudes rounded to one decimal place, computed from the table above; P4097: 0.4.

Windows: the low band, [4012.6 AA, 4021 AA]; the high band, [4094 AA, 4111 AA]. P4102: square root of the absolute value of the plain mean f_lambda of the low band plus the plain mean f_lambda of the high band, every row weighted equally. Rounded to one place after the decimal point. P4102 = 7.4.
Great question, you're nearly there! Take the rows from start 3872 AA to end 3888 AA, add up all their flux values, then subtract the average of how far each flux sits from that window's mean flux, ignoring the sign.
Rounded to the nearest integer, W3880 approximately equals 300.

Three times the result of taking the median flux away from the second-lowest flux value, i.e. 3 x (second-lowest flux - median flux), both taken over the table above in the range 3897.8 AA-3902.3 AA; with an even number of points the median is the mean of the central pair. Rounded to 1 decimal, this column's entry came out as -0.8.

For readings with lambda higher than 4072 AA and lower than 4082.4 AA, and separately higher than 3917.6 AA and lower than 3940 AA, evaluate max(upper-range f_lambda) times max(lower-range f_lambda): 650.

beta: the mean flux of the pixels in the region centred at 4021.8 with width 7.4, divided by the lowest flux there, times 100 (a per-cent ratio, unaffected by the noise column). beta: 105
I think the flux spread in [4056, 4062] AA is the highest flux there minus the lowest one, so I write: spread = 7.3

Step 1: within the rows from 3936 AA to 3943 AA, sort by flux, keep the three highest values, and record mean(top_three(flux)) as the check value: 15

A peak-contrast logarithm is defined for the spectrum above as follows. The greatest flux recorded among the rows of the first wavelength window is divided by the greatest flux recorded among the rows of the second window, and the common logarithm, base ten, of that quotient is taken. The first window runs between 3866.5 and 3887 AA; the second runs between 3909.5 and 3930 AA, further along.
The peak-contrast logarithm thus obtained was -0.061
